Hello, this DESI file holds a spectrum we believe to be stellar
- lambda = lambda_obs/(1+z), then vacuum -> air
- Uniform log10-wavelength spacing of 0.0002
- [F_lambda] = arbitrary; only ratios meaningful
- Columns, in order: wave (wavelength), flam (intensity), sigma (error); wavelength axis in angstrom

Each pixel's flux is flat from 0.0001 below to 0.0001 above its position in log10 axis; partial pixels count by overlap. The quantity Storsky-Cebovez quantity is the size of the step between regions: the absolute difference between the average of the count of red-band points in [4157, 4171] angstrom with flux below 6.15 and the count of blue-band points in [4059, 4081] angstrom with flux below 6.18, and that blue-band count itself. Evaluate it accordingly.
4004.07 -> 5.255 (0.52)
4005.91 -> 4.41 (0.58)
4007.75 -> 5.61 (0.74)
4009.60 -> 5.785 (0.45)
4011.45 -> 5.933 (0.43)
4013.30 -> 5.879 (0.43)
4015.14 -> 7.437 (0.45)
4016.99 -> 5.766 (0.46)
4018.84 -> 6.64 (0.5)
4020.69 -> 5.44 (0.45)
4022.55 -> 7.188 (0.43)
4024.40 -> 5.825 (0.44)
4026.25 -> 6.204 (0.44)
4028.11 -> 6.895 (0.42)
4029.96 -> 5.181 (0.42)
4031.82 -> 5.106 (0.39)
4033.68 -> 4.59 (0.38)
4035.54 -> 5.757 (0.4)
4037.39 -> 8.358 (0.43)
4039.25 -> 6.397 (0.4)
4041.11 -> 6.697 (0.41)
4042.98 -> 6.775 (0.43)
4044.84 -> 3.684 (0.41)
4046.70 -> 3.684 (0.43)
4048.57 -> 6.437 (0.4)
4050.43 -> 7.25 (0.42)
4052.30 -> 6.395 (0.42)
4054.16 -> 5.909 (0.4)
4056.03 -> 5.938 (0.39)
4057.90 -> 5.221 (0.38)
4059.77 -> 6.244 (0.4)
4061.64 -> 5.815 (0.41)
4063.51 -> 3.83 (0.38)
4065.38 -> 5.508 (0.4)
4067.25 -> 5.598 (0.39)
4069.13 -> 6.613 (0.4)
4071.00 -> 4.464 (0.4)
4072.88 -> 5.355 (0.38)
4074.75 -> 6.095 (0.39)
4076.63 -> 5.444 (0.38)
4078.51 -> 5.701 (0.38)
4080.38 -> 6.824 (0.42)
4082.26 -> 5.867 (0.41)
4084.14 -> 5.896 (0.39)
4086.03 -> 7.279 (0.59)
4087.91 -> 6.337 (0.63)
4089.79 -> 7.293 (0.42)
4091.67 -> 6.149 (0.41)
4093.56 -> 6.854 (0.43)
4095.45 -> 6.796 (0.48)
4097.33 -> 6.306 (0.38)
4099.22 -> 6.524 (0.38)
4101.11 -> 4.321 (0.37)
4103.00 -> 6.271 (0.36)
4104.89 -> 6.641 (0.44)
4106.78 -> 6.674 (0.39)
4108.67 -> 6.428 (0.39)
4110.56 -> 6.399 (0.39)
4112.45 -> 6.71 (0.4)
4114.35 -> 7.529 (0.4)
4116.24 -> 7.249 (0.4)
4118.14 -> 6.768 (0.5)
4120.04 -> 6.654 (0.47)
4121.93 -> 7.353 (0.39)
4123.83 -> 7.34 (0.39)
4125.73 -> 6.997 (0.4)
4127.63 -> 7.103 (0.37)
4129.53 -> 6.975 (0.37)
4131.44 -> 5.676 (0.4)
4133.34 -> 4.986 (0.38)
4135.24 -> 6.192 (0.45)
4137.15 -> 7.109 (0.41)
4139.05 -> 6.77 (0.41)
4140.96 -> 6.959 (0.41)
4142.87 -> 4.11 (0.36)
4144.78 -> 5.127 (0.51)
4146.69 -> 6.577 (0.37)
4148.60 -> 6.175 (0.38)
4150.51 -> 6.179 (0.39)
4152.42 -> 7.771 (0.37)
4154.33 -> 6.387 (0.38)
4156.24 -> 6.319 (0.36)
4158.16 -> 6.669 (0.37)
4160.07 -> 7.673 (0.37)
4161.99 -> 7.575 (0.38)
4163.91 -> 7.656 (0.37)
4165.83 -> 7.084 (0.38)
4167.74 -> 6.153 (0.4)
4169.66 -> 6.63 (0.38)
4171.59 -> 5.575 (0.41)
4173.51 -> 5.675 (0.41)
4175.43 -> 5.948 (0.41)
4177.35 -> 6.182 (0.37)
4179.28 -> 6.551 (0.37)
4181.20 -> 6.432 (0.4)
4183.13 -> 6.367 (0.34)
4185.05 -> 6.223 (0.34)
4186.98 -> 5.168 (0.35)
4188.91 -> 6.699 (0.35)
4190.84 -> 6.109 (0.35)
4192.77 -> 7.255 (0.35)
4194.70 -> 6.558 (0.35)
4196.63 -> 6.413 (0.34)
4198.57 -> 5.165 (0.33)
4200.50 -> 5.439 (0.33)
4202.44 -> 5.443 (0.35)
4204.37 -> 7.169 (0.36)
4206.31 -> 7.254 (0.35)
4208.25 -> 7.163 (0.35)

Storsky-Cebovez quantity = 4.5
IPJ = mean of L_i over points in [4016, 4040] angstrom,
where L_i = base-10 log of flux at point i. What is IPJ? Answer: 0.78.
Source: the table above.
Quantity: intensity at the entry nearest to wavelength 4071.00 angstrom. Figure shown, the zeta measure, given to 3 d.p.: 4.464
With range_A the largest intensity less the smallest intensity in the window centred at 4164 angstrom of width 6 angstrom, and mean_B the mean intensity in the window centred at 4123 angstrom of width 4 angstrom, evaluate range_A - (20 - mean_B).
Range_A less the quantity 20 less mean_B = -12.1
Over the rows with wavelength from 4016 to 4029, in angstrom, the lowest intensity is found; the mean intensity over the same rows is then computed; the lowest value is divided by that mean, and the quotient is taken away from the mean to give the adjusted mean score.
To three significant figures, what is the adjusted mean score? 5.41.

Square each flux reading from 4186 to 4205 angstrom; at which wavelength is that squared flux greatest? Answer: 4192.77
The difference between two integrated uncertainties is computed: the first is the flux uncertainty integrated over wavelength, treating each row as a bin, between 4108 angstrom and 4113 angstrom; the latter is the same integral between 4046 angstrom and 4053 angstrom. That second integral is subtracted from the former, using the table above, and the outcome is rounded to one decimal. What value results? -0.9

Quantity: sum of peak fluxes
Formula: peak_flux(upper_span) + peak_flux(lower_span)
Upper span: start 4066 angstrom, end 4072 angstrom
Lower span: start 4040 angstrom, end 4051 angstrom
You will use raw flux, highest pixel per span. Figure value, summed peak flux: 13.9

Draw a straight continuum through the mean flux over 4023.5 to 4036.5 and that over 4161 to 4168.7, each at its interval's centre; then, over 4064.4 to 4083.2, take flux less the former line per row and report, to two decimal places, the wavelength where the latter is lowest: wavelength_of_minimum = 4071.00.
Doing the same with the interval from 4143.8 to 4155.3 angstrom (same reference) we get 4144.78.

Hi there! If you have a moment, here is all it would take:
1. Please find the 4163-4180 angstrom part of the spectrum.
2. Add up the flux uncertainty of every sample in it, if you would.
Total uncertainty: 3.50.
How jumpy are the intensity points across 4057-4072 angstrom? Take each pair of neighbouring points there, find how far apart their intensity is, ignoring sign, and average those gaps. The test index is 1.2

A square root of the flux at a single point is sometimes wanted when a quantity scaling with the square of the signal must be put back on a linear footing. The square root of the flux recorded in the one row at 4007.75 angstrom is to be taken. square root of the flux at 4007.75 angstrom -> 2.4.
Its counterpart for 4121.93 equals 2.7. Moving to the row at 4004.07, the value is 2.3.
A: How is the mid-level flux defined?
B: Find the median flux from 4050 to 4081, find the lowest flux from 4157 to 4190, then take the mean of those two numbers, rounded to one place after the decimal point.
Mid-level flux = 5.5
